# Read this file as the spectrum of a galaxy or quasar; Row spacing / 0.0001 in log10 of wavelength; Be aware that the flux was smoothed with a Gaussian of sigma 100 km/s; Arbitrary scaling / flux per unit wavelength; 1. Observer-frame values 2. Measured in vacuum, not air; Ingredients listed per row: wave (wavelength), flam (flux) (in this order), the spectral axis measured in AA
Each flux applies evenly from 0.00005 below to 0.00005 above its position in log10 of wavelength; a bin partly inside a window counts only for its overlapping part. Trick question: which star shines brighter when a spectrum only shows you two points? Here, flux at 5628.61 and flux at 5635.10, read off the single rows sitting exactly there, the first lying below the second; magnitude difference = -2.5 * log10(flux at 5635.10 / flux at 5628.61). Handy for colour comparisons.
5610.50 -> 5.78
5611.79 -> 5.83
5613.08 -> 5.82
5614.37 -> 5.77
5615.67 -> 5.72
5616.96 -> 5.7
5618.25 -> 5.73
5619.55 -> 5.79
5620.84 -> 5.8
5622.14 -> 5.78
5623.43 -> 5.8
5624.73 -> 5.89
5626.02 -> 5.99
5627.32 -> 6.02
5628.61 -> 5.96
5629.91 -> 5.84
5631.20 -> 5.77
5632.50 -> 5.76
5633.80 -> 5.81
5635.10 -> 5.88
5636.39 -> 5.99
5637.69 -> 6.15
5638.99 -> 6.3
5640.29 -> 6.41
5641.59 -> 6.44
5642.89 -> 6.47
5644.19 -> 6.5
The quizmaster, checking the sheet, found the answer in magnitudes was 0.01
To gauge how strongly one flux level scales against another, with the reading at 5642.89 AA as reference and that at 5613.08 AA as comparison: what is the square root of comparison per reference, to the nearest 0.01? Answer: 0.95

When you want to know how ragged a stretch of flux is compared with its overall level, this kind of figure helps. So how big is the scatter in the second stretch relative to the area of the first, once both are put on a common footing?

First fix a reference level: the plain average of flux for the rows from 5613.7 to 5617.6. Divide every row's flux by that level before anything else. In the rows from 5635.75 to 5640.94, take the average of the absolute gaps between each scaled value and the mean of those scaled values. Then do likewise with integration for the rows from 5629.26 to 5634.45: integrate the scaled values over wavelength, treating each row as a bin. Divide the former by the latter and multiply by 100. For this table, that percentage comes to 0.47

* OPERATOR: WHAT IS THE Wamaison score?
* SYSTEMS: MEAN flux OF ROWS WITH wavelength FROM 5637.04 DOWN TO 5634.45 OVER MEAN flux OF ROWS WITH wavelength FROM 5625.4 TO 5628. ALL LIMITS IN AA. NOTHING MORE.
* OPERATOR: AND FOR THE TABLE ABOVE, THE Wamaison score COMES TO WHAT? 0.99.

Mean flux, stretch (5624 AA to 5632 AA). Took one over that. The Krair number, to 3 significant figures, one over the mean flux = 0.169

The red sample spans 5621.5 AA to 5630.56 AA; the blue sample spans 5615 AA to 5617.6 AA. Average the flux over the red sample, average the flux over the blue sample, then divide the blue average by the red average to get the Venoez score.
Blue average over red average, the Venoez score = 0.97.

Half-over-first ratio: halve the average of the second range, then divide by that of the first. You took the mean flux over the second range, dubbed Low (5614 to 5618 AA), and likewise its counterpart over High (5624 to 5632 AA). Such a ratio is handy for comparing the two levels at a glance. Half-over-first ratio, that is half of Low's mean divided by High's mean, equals 0.485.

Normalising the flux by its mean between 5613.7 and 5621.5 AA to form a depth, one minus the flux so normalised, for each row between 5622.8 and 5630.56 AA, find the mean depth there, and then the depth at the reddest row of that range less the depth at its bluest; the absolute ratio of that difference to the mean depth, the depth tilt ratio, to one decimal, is 0.2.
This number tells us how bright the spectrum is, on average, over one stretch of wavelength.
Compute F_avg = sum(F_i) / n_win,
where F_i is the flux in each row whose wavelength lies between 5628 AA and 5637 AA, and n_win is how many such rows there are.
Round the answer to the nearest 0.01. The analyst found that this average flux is 5.86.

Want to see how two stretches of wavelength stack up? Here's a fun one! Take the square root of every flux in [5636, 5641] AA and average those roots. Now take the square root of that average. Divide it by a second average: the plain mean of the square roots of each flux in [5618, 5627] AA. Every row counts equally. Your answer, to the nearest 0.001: 0.654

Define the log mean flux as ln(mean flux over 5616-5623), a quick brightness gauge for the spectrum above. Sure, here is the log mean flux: 1.751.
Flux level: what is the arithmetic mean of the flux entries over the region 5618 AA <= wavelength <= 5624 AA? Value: 5.78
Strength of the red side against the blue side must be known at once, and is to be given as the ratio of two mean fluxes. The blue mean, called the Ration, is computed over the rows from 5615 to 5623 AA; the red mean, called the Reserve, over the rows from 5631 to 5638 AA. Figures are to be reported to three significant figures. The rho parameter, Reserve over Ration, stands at 1.02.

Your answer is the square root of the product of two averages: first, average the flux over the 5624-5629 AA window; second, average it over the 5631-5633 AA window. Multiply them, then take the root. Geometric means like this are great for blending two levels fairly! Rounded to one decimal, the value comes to 5.9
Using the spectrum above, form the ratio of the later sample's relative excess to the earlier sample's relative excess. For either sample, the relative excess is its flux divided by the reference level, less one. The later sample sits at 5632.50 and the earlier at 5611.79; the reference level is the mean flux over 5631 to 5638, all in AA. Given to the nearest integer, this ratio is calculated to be 2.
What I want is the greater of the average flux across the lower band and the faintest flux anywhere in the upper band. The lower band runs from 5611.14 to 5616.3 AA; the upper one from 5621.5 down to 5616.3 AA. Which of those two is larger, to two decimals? 5.79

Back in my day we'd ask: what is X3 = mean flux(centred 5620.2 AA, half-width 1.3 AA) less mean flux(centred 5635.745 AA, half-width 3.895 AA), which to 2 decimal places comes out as -0.19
